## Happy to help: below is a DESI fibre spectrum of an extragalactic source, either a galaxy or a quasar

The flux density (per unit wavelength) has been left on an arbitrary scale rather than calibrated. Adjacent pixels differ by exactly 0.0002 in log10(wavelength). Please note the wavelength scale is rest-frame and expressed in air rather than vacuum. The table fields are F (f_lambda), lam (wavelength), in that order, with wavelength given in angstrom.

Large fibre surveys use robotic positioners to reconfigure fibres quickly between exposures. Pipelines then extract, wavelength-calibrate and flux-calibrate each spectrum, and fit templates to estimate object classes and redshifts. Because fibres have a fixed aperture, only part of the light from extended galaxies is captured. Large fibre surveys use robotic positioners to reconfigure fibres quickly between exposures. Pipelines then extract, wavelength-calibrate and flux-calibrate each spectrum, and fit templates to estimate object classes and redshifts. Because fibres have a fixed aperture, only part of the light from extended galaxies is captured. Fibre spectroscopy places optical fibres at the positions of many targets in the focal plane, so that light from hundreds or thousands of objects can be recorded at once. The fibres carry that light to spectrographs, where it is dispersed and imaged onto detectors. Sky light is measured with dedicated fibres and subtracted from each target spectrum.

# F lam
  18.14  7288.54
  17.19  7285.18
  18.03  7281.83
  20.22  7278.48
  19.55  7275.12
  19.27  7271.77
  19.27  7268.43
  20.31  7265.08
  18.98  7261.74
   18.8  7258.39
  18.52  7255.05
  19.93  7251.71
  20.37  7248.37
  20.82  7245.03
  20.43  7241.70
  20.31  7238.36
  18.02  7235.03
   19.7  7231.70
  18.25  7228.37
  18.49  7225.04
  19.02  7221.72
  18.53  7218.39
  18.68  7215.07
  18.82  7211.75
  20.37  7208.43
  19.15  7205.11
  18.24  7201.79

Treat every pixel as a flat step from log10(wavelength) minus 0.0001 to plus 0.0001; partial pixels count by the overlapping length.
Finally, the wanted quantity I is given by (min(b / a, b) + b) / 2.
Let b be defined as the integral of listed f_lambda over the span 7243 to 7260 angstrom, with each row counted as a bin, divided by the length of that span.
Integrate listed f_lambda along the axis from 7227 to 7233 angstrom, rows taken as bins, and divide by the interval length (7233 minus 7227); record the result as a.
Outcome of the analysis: 10.4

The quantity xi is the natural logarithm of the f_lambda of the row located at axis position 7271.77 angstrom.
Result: 2.96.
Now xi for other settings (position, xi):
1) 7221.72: 2.95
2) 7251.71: 2.99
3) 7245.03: 3.04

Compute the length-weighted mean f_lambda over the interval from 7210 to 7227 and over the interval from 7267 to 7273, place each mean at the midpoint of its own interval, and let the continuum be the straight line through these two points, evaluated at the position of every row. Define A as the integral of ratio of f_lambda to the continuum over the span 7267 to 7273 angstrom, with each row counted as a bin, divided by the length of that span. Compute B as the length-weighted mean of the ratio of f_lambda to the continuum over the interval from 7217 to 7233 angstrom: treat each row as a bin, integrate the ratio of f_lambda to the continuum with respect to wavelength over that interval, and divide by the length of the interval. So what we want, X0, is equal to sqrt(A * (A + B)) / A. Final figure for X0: 1.41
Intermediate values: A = 1.00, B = 1.00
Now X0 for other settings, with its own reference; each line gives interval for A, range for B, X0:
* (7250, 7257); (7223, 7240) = 1.41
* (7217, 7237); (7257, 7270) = 1.42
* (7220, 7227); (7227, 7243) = 1.42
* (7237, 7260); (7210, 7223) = 1.40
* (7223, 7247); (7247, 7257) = 1.41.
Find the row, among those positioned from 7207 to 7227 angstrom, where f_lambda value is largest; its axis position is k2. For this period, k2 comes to 7208.43 angstrom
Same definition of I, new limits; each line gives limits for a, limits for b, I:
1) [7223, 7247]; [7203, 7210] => 10.3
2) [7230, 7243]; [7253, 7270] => 10.1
